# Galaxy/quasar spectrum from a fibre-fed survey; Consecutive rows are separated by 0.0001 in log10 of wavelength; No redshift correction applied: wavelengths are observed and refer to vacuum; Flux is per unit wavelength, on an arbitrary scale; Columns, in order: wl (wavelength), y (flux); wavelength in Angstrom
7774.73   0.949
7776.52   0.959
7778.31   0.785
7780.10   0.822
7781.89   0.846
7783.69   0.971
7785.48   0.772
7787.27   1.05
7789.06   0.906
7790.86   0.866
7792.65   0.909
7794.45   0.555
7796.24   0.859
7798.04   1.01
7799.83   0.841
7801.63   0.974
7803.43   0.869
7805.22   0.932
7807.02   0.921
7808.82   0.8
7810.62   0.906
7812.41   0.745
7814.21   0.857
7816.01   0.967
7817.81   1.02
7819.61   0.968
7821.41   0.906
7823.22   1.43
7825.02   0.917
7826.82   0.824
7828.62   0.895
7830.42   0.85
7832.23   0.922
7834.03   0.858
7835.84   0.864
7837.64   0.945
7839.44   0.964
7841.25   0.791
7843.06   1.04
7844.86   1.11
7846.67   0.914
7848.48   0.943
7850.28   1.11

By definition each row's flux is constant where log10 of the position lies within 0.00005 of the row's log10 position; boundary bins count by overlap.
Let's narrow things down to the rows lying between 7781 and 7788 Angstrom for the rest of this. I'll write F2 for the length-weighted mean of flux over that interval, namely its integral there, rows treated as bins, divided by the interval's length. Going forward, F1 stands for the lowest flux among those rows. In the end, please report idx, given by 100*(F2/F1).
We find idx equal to 117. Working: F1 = 0.772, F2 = 0.91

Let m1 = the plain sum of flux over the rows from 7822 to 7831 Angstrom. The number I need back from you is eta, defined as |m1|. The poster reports 4.92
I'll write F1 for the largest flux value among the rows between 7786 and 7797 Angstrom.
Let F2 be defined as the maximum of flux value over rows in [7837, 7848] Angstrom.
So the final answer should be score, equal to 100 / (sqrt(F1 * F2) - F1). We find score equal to 3380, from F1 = 1.05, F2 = 1.11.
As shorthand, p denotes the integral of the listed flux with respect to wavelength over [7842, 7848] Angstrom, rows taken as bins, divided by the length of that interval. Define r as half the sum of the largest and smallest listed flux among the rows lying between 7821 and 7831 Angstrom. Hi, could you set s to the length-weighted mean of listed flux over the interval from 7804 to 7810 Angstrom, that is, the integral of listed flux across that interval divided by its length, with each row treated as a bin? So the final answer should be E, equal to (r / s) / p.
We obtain 1.26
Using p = 1.01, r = 1.13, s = 0.88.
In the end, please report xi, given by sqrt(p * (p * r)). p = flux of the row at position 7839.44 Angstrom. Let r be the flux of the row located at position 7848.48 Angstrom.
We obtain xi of 0.94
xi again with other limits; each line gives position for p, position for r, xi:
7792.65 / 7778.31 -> 0.81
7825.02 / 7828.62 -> 0.87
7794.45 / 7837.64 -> 0.54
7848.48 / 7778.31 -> 0.84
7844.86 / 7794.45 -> 0.83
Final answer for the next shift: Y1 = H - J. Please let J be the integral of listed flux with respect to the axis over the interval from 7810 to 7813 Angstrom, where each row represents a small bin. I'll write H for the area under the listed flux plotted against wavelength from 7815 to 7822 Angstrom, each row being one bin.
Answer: 4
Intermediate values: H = 6.8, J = 2.5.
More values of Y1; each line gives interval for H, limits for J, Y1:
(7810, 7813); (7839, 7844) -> -2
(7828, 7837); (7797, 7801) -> 4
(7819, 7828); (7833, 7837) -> 6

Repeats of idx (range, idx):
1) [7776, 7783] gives 108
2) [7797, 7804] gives 110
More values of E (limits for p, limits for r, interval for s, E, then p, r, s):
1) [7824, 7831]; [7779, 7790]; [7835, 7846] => 1.08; 0.88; 0.91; 0.95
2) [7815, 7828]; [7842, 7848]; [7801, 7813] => 1.15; 1.00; 1.01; 0.88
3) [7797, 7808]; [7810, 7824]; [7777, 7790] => 1.34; 0.92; 1.09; 0.88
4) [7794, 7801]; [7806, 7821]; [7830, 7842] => 1.19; 0.84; 0.88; 0.89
